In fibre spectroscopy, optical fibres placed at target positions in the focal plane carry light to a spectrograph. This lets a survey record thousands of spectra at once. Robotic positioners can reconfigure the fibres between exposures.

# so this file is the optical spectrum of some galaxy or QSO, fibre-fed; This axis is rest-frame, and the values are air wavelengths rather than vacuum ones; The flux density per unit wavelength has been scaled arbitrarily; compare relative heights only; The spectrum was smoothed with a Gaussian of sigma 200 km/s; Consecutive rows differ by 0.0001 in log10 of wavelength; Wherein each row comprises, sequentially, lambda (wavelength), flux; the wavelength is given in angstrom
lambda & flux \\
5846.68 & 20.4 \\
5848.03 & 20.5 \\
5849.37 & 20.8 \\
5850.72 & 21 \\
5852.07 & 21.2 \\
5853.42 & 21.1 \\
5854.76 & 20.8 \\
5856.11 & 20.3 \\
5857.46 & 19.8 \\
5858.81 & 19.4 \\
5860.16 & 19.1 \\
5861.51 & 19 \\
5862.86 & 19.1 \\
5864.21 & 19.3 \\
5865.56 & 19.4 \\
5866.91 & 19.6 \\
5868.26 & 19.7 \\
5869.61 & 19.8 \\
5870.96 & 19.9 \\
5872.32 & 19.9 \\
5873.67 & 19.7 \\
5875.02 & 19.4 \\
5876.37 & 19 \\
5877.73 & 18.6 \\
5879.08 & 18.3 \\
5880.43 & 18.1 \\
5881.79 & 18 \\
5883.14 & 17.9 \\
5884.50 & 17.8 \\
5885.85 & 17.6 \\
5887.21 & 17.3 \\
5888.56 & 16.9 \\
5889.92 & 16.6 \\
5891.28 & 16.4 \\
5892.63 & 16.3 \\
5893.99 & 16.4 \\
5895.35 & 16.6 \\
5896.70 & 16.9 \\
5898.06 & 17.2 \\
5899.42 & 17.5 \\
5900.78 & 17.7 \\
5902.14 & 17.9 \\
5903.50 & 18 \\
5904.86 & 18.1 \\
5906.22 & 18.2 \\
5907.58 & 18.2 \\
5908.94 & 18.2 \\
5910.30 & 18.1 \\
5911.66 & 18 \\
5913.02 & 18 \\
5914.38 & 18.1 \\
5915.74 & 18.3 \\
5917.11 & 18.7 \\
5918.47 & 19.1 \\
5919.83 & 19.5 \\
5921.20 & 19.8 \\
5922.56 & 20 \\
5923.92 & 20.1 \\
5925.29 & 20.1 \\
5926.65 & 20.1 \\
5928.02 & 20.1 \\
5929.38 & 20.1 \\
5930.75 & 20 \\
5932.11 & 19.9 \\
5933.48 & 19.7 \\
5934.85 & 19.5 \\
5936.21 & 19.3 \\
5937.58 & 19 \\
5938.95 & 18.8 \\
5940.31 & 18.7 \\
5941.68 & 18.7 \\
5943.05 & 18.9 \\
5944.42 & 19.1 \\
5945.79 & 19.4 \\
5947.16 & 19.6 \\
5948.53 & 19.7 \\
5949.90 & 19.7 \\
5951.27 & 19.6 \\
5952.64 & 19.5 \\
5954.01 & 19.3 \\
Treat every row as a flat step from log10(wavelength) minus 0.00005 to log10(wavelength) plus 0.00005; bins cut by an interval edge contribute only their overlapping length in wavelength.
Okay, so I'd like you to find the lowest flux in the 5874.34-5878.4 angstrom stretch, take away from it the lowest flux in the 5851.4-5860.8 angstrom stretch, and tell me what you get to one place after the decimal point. -0.5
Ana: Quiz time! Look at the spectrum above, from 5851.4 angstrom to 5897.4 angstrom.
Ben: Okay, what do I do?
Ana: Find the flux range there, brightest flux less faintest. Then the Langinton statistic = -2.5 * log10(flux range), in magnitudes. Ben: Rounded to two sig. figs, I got -1.7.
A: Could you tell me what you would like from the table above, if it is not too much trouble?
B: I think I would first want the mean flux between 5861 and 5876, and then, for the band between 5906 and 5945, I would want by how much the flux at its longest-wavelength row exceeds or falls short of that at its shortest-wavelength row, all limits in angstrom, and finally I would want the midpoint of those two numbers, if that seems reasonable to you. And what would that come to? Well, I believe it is 10.2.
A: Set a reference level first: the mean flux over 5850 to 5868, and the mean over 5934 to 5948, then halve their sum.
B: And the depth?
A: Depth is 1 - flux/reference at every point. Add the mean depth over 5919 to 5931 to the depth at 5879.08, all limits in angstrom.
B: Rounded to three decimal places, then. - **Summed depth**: 0.039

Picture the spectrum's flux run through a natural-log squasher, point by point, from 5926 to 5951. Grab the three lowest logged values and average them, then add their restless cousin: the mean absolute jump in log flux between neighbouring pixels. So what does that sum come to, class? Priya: 2.94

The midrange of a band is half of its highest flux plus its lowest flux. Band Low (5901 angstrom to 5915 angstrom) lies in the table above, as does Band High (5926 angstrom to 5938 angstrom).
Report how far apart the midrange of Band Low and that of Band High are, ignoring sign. 1.5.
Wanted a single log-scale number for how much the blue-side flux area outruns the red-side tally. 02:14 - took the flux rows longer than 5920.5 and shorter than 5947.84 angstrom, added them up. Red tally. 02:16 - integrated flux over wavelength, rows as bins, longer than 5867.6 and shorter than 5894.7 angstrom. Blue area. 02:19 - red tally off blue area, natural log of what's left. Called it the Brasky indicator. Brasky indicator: 4.62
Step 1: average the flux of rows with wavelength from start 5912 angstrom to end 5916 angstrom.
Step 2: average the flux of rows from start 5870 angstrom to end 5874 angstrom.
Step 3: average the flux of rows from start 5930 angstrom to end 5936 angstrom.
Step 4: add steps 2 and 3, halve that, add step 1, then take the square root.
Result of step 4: 6.16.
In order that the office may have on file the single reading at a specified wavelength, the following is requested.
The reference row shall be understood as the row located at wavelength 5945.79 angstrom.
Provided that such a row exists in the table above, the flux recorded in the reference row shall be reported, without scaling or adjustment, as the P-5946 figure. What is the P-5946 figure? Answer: 19.4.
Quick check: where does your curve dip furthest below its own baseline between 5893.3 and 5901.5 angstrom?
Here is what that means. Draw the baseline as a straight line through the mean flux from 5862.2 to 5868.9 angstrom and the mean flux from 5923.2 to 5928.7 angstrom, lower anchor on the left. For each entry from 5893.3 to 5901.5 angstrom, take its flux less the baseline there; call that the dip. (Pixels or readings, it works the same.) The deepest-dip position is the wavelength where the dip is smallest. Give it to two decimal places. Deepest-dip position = 5893.99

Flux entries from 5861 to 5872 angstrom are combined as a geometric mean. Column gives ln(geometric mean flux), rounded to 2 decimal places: 2.97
